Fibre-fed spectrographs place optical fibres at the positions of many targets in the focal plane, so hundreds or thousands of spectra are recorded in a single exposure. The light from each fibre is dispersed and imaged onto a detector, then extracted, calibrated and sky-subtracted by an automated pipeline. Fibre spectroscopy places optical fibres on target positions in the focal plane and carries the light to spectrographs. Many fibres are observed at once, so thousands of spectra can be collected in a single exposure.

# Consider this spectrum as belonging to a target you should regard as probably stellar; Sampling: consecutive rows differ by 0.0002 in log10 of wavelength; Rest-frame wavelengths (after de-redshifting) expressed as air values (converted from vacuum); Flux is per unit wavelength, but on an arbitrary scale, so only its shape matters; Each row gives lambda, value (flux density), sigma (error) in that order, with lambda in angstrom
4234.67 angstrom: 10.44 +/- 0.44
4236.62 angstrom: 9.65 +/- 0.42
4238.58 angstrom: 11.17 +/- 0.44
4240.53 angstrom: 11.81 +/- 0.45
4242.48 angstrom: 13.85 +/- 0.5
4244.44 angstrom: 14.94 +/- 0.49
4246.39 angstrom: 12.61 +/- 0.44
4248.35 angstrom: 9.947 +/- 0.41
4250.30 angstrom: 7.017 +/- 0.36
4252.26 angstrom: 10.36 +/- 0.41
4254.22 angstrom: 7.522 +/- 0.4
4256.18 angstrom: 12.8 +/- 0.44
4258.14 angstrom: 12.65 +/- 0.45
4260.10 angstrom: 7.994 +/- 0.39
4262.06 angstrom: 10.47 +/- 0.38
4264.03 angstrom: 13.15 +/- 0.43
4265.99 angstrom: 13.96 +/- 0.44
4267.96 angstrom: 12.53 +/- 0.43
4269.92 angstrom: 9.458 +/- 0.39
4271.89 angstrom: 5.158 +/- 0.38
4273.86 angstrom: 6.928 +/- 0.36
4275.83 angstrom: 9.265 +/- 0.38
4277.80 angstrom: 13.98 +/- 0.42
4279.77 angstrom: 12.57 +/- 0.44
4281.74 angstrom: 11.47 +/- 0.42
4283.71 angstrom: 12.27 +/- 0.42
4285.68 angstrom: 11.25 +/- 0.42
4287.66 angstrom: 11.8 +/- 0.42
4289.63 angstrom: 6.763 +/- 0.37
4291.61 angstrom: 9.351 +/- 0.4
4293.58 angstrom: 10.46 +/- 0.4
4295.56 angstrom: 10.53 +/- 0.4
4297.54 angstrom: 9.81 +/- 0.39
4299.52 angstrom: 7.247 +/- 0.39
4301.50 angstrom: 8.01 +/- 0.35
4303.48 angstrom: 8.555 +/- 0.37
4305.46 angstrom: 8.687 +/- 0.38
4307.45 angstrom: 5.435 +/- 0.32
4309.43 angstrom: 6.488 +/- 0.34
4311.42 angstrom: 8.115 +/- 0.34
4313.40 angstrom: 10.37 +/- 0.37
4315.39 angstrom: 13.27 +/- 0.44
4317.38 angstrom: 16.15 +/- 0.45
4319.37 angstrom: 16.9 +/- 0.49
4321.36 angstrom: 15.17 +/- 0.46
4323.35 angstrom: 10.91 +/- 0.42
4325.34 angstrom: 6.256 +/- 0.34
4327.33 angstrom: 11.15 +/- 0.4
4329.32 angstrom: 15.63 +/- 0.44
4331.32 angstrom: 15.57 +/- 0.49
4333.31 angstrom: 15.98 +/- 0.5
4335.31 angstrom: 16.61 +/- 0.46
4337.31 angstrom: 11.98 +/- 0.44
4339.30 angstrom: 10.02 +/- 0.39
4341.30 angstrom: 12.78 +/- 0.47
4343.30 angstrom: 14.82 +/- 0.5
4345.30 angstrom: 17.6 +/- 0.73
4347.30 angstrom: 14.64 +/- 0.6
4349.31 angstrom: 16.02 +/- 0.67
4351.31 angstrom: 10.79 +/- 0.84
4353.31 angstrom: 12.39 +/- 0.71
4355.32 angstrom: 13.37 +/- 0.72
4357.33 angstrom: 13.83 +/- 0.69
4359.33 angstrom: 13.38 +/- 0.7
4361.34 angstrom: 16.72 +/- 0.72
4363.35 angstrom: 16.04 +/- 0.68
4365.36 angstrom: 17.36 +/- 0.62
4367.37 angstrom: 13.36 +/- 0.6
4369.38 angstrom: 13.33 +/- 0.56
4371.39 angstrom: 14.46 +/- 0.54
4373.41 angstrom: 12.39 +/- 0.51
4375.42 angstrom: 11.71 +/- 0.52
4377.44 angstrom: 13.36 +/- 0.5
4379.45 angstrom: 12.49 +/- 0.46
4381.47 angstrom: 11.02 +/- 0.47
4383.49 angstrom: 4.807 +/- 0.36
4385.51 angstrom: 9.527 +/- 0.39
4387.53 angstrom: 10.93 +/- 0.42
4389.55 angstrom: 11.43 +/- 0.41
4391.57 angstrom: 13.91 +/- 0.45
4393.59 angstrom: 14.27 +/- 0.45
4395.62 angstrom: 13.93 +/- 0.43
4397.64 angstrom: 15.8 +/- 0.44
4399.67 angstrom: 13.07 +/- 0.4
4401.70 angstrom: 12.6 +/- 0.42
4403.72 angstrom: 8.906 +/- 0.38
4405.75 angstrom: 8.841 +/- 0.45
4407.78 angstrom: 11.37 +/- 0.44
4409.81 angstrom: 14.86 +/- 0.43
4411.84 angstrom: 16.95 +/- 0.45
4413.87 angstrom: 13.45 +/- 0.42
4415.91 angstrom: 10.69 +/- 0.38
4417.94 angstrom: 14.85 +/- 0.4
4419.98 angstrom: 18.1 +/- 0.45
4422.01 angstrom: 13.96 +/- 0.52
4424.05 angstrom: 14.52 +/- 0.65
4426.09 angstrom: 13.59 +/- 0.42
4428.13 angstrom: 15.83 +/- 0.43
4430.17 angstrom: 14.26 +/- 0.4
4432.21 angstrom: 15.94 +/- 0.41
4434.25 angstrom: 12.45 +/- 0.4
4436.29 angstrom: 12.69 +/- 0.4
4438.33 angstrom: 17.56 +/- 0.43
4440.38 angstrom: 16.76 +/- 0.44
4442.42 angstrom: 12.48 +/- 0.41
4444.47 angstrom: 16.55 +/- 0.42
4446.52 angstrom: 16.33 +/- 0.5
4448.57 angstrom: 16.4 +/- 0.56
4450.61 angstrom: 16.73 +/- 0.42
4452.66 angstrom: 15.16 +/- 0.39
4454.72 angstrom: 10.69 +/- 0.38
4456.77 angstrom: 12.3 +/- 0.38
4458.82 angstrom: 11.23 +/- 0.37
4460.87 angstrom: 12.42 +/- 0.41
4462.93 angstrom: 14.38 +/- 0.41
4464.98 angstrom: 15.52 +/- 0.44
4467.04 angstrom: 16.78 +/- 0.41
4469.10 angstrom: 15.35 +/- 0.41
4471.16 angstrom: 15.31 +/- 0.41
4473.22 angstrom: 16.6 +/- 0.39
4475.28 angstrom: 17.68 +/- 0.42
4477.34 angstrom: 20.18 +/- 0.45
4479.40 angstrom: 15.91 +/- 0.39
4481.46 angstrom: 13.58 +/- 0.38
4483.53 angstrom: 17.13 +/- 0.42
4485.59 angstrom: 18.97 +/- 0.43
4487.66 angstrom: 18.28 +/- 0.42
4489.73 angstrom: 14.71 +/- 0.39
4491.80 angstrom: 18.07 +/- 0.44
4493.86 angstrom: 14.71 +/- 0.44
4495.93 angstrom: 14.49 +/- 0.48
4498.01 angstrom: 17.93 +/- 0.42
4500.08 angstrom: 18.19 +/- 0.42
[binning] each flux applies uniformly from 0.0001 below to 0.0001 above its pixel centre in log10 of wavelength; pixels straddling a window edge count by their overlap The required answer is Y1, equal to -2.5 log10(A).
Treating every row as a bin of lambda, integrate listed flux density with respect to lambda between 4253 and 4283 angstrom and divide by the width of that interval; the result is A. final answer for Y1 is -2.57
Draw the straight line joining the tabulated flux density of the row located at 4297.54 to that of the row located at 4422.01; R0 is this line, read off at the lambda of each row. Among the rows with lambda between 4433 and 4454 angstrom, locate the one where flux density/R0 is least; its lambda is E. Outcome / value 4442.42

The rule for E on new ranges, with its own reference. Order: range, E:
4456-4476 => 4458.82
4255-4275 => 4271.89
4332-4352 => 4339.30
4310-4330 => 4325.34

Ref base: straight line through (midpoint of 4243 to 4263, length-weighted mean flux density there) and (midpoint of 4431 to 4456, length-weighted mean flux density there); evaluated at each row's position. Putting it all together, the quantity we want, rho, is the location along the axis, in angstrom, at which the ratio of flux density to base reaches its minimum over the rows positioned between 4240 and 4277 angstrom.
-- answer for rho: 4271.89 angstrom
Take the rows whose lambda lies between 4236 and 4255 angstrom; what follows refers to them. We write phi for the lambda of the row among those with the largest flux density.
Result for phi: 4244.44 angstrom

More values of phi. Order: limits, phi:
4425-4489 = 4477.34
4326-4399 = 4345.30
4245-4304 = 4277.80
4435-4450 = 4438.33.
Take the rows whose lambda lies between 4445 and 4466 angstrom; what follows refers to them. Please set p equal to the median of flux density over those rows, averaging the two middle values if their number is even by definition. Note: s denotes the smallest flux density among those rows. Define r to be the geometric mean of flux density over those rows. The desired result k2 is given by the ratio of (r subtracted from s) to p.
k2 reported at -0.22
